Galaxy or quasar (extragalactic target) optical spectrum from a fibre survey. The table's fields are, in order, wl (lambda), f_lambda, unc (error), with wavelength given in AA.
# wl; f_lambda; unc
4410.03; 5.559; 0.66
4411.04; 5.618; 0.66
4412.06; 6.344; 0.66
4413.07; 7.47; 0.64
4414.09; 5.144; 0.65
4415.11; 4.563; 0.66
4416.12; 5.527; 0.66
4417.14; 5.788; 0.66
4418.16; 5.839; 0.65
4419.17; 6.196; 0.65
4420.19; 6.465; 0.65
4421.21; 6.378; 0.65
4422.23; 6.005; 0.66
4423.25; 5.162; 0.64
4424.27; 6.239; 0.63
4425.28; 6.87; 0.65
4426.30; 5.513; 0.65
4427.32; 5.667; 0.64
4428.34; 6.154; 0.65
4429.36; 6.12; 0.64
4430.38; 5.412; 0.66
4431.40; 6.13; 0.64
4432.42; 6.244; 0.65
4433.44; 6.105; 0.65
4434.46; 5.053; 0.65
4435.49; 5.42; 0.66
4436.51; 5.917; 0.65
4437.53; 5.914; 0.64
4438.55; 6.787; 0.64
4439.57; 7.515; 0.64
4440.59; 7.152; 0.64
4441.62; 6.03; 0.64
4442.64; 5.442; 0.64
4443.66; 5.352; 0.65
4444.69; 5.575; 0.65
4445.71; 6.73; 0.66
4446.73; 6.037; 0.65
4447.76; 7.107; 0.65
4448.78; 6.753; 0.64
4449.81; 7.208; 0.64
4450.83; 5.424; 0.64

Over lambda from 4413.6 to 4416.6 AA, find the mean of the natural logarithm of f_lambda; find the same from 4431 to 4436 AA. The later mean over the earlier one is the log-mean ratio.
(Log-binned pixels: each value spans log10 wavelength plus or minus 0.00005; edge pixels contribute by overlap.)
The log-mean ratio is 1.08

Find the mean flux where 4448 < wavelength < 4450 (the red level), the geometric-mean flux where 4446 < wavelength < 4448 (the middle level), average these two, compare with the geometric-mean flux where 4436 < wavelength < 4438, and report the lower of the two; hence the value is 5.92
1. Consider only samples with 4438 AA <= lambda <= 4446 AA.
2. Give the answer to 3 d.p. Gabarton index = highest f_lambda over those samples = 7.515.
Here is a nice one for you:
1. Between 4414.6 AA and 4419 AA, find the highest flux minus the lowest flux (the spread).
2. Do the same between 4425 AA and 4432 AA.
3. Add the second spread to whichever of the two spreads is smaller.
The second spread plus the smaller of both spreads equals 2.7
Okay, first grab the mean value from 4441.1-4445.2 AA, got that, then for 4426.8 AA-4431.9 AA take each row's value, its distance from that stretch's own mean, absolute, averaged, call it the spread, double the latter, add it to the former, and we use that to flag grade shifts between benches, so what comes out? 6.2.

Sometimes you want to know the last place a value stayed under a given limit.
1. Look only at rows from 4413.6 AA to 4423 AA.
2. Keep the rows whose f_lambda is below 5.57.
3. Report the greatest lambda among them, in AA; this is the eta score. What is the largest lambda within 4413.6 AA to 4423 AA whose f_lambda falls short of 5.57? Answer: 4416.12 AA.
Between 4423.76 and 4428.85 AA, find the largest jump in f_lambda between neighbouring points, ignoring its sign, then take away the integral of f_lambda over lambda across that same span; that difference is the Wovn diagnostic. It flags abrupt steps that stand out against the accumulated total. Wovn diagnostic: -30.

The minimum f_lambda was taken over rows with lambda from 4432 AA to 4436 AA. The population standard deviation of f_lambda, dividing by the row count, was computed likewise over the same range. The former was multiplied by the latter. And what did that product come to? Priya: 2.5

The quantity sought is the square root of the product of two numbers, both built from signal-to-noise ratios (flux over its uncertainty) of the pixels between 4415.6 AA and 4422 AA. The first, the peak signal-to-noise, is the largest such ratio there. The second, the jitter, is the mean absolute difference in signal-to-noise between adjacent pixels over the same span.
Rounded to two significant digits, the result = 1.8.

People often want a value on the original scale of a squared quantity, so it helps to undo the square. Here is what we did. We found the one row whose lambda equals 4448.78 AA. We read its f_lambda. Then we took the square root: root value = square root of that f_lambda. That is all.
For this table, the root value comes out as 2.6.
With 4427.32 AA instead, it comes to 2.4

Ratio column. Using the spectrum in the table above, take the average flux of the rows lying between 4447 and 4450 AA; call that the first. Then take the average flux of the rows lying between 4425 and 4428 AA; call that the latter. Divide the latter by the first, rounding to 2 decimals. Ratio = 0.86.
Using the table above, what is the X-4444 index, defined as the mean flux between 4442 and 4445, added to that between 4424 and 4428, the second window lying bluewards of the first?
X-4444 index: 11.5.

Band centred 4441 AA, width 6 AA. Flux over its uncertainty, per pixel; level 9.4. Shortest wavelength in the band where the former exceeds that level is 4438.55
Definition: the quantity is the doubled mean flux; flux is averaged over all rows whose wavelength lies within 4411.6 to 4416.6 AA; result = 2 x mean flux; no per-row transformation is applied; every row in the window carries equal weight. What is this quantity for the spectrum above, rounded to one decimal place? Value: 11.6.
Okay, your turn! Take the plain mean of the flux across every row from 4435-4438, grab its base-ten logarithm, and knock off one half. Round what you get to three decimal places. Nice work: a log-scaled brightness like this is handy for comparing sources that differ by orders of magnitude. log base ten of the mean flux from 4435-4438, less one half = 0.260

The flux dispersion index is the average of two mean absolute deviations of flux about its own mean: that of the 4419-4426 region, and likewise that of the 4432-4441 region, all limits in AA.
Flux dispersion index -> 0.48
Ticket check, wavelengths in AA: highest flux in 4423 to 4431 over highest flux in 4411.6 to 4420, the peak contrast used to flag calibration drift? 0.92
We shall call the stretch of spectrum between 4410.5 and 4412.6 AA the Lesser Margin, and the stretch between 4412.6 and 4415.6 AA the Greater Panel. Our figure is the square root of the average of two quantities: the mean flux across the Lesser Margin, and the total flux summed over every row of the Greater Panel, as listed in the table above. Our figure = 3.4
